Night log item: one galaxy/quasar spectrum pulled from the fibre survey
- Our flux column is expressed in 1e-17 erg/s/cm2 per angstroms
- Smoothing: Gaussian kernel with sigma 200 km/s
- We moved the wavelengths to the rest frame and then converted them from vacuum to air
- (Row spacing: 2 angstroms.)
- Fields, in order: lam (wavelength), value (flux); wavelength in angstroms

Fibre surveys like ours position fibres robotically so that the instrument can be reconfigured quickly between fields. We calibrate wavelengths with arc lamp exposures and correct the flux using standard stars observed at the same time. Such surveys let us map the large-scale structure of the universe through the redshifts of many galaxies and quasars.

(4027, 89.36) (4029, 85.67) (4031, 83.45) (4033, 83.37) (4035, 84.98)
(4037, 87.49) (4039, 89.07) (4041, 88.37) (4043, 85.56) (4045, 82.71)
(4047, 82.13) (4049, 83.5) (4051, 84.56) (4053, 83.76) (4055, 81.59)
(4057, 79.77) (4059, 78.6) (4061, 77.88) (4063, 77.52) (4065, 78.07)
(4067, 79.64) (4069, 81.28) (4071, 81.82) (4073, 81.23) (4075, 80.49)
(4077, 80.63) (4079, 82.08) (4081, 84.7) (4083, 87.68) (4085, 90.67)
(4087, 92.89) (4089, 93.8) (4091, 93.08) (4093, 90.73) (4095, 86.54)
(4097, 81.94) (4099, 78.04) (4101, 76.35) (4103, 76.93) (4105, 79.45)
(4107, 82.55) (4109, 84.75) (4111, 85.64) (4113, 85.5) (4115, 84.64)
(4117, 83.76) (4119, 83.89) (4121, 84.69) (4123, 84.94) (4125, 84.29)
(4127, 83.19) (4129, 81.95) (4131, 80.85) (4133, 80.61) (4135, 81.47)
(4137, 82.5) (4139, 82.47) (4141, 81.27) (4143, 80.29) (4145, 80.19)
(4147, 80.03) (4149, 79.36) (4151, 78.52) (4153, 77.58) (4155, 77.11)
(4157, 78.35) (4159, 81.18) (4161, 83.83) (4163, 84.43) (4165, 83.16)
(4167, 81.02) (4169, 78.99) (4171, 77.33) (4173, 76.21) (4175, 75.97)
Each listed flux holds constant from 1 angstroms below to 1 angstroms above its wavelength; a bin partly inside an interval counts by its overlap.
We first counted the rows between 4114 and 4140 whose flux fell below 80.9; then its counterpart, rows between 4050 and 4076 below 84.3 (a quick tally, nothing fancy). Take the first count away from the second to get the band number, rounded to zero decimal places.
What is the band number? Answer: 10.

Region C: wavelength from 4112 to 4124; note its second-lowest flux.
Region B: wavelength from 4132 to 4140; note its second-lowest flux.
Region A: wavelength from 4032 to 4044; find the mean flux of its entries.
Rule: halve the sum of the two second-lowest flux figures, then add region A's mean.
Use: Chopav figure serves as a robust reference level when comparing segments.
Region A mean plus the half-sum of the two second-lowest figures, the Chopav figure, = 169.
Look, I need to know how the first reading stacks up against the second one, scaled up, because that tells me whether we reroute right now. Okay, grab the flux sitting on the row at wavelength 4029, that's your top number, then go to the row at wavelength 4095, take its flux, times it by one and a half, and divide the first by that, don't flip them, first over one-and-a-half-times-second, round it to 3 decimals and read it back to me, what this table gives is 0.660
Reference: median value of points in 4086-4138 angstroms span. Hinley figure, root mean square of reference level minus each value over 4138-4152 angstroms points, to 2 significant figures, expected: 3.7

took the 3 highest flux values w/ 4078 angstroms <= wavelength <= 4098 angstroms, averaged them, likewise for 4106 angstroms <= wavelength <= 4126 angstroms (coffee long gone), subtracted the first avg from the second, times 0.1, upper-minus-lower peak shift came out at -0.8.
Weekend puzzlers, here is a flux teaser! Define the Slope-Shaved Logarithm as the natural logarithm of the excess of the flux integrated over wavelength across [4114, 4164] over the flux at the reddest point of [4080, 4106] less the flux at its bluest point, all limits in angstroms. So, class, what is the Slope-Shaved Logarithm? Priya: 8.3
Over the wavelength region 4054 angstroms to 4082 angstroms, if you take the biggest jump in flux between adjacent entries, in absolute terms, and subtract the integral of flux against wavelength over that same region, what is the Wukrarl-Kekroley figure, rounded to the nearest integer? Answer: -2248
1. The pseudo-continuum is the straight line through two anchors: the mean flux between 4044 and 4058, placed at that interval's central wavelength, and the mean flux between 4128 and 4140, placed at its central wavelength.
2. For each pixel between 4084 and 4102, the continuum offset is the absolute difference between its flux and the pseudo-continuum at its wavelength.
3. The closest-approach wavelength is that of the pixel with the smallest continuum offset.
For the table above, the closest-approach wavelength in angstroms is 4097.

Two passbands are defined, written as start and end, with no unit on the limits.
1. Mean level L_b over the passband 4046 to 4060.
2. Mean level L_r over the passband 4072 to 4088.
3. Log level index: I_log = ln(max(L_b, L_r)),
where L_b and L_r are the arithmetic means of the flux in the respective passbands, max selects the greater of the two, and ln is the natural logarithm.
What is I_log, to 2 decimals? 4.44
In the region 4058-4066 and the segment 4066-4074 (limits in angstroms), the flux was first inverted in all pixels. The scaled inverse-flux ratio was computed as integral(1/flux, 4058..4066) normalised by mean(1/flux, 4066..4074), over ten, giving 0.830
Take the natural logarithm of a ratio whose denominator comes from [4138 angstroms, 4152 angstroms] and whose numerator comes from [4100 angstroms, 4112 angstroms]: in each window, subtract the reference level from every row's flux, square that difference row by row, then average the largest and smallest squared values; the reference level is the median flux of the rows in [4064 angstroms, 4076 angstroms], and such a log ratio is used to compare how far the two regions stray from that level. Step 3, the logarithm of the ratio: 1.5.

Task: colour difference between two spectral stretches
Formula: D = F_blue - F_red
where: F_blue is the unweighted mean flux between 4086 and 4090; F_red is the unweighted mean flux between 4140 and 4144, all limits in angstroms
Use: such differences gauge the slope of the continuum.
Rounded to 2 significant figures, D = 13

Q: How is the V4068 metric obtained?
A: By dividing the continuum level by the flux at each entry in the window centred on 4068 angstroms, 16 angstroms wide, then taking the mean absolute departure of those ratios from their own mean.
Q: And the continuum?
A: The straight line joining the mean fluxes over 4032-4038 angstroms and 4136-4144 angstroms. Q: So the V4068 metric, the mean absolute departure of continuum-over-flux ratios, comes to 0.021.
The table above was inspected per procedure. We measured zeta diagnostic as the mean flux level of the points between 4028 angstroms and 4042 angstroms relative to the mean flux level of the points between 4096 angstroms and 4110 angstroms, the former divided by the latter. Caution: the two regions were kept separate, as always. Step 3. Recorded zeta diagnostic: 1.076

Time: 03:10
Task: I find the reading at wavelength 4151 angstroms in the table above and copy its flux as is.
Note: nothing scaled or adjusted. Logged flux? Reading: 78.52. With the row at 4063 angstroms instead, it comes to 77.52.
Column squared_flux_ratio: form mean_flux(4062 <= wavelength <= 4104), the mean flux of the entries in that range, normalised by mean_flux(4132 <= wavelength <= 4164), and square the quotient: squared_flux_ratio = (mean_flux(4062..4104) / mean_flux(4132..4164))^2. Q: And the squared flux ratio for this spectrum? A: 1.08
